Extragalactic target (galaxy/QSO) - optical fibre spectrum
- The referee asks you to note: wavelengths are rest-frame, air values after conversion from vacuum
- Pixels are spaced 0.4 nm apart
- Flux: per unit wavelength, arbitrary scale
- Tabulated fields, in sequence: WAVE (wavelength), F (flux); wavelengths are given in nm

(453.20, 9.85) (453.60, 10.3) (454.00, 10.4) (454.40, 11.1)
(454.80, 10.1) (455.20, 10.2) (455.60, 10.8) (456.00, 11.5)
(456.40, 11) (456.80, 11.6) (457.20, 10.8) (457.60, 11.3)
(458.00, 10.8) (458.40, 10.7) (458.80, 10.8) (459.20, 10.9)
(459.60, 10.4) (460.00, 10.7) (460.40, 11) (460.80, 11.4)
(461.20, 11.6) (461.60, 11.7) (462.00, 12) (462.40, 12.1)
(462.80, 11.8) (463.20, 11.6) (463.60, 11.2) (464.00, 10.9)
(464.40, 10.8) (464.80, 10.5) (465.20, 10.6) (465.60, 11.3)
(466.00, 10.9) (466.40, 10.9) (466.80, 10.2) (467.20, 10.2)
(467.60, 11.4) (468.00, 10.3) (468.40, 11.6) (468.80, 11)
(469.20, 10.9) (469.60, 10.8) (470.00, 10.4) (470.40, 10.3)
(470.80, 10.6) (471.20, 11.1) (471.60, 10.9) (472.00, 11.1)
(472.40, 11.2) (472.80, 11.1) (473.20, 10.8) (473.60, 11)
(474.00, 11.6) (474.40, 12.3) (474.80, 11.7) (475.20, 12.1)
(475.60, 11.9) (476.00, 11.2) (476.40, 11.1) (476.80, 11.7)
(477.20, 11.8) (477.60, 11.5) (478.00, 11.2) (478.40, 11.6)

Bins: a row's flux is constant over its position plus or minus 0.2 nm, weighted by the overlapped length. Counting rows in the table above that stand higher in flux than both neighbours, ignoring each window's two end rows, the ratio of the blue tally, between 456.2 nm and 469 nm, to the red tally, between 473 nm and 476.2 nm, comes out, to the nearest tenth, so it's 3.5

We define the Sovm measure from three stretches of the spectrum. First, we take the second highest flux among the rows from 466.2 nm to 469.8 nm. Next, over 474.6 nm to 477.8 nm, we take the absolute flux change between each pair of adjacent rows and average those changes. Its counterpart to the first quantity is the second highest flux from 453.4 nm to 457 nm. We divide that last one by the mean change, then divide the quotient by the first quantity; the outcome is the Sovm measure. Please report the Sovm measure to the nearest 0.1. 2.9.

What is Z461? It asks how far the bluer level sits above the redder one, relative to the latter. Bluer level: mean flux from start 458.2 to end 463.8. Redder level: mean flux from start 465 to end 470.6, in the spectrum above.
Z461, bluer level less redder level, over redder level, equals 0.047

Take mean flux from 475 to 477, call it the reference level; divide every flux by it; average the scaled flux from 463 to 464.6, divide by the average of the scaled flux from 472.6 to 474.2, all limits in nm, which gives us 1.00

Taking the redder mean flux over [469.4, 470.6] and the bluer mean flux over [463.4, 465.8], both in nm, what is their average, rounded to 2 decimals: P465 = 10.69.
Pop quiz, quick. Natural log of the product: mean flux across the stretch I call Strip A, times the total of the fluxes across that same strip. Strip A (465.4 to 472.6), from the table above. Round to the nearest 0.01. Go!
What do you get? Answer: 7.66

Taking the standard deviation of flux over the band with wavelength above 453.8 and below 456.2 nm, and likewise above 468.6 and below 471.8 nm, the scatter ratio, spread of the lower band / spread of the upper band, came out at 1.9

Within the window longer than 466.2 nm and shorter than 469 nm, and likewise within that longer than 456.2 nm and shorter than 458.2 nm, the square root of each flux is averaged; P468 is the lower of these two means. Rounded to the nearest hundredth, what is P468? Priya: 3.29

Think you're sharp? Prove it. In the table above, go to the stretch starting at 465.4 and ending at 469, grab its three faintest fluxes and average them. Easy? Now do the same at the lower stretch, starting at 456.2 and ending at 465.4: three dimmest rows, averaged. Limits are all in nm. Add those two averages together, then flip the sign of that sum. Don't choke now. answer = -20.7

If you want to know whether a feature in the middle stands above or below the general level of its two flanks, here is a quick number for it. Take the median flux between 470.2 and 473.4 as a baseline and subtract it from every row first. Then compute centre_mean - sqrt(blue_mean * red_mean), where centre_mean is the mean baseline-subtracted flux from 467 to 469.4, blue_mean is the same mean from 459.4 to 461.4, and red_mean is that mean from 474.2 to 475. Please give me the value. -0.2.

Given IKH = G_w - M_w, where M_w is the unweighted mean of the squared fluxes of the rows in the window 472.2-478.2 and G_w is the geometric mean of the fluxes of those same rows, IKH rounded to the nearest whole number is -120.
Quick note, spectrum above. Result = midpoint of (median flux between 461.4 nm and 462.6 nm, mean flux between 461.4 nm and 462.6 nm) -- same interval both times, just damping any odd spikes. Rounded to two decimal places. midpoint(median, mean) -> 11.97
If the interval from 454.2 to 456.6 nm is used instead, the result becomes 10.84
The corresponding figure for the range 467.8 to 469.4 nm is 10.95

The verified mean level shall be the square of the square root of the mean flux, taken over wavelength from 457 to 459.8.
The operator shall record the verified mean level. 10.8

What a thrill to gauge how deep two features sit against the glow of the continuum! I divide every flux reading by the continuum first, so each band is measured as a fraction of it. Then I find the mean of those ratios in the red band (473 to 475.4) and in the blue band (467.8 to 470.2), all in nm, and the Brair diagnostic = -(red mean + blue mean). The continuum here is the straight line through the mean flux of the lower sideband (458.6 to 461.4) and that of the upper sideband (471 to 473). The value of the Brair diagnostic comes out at -2.02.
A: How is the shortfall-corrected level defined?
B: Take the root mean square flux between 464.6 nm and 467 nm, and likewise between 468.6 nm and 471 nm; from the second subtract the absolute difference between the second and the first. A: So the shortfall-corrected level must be 10.6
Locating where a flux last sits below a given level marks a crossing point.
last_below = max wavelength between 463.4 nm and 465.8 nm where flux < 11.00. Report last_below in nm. 465.20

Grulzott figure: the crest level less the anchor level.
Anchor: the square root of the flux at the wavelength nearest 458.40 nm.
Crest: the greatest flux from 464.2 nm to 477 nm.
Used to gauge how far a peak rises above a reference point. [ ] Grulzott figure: 9.03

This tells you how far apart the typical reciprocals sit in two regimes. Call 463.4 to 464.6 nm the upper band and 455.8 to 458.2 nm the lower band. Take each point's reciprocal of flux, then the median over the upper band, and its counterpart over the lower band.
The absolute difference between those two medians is 0.002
